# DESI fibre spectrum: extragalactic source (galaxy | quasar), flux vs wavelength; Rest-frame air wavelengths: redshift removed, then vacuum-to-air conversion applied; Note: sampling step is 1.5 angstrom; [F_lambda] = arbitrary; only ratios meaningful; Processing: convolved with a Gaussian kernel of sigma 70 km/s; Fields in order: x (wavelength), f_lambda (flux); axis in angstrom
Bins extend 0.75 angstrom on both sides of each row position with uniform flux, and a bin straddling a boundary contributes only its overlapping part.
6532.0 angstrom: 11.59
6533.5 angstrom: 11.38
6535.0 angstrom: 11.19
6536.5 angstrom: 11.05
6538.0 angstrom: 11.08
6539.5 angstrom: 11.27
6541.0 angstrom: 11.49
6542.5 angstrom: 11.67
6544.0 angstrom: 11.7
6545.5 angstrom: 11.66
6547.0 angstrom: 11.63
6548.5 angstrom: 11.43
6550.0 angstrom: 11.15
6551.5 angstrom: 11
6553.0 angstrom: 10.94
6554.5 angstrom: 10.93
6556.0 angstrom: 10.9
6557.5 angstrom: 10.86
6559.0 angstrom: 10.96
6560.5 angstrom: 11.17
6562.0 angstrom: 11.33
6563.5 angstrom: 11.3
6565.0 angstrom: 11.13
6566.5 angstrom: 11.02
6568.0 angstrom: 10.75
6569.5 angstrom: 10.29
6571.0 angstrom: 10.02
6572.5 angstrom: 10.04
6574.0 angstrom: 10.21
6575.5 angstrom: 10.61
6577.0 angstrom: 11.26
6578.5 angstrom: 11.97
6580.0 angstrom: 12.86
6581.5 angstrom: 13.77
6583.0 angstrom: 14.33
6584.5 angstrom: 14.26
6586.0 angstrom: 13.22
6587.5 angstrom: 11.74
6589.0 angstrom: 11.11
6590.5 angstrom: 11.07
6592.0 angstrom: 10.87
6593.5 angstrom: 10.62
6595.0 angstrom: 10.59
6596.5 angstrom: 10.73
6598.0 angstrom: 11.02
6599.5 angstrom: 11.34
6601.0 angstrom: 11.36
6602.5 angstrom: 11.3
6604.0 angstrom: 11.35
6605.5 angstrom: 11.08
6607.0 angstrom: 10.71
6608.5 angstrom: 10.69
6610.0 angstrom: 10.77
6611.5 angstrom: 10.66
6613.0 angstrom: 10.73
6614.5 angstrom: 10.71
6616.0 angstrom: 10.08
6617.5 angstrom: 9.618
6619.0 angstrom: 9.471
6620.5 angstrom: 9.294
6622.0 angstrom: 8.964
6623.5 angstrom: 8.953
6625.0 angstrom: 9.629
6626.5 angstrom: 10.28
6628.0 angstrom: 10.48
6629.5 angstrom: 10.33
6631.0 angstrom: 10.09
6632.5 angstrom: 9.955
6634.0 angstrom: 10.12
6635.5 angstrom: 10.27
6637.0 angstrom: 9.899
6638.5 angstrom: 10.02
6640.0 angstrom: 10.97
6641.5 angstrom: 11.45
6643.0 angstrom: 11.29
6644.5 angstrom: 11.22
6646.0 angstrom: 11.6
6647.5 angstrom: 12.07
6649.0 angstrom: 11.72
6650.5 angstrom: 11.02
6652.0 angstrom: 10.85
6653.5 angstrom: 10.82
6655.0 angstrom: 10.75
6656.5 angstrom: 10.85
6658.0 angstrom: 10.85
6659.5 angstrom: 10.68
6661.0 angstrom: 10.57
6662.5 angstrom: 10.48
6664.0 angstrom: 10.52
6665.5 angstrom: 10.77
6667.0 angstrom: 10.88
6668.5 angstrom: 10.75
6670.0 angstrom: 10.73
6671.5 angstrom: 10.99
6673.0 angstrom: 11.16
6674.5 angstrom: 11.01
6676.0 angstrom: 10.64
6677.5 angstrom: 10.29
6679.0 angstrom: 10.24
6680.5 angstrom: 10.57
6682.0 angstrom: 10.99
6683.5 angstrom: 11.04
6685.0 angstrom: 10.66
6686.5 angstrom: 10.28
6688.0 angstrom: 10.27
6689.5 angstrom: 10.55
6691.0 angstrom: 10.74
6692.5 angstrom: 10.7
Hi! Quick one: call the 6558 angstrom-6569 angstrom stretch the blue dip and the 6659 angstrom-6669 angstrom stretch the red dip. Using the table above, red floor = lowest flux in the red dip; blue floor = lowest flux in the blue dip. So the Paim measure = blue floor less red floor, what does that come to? 0.3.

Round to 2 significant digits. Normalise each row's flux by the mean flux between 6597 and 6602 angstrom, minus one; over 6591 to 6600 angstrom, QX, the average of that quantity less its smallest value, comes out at 0.024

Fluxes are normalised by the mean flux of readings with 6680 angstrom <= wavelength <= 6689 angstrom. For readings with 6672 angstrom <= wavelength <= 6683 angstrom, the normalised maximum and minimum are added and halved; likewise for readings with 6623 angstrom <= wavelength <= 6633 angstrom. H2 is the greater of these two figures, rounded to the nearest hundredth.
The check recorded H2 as 1.01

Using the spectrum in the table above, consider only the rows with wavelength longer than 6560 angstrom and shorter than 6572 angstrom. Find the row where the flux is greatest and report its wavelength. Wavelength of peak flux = 6562.0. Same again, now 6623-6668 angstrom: 6647.5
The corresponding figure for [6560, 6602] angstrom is 6583.0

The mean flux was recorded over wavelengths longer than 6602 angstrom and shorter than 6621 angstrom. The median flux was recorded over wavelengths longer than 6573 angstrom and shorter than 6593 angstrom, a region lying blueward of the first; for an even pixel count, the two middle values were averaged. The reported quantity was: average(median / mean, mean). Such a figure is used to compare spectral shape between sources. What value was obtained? 5.81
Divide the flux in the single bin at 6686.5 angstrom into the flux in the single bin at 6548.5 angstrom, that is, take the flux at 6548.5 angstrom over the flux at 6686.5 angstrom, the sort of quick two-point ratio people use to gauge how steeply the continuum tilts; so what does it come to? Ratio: 1.11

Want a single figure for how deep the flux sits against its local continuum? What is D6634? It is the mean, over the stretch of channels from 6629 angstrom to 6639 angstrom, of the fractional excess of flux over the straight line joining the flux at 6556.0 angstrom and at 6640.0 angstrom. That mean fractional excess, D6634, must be -0.079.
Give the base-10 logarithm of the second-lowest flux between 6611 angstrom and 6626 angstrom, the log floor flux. 0.95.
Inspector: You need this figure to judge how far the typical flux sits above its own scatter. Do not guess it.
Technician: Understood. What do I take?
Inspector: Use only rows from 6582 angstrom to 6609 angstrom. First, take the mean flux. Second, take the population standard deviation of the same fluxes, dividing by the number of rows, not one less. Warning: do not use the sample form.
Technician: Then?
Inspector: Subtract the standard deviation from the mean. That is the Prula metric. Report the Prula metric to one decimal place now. 10.4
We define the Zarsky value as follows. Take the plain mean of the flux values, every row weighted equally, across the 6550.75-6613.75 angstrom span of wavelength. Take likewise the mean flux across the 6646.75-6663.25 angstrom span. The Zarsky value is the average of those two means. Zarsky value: 11.1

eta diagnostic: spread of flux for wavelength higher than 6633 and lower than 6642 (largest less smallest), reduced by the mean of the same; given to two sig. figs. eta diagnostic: -8.9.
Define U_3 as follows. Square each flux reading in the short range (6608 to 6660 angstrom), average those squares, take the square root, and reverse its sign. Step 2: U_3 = -10.5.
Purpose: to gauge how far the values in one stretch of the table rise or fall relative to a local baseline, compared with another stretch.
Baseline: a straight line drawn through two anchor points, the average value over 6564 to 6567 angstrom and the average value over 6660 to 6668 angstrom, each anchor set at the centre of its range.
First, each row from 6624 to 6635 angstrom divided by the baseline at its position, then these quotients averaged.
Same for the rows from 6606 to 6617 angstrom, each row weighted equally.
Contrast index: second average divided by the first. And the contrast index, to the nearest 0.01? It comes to 1.04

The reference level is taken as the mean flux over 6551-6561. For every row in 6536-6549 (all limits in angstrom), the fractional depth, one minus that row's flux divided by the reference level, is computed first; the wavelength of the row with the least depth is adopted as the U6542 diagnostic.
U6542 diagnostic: 6544.0 angstrom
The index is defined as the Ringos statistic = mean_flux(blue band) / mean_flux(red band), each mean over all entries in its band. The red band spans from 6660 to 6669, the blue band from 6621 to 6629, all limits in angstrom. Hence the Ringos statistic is 0.91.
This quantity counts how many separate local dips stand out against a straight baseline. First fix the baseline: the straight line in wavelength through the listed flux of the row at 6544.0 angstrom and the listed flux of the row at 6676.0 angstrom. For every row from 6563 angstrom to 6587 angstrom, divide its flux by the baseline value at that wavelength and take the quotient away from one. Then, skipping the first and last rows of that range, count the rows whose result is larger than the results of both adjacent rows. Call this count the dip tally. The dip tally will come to 1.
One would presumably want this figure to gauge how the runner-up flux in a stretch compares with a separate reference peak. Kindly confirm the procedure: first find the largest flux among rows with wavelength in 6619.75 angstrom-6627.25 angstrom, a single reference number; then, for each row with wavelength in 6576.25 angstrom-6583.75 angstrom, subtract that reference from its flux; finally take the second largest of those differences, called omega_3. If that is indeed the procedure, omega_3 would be 3.49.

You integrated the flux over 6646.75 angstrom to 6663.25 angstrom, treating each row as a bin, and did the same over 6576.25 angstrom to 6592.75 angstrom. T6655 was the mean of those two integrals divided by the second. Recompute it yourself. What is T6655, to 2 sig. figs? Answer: 0.94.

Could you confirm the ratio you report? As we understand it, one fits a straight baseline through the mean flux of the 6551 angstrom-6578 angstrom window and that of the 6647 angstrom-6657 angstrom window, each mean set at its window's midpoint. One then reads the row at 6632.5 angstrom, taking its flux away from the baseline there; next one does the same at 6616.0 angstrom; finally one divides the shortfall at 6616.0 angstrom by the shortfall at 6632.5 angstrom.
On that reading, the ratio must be 0.8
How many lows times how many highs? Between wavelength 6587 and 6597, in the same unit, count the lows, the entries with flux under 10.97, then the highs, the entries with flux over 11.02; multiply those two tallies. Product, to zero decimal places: 12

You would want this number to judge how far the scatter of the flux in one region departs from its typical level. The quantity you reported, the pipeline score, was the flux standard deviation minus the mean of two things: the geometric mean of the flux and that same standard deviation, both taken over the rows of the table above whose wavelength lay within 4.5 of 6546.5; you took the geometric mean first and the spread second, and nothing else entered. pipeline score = -5.7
